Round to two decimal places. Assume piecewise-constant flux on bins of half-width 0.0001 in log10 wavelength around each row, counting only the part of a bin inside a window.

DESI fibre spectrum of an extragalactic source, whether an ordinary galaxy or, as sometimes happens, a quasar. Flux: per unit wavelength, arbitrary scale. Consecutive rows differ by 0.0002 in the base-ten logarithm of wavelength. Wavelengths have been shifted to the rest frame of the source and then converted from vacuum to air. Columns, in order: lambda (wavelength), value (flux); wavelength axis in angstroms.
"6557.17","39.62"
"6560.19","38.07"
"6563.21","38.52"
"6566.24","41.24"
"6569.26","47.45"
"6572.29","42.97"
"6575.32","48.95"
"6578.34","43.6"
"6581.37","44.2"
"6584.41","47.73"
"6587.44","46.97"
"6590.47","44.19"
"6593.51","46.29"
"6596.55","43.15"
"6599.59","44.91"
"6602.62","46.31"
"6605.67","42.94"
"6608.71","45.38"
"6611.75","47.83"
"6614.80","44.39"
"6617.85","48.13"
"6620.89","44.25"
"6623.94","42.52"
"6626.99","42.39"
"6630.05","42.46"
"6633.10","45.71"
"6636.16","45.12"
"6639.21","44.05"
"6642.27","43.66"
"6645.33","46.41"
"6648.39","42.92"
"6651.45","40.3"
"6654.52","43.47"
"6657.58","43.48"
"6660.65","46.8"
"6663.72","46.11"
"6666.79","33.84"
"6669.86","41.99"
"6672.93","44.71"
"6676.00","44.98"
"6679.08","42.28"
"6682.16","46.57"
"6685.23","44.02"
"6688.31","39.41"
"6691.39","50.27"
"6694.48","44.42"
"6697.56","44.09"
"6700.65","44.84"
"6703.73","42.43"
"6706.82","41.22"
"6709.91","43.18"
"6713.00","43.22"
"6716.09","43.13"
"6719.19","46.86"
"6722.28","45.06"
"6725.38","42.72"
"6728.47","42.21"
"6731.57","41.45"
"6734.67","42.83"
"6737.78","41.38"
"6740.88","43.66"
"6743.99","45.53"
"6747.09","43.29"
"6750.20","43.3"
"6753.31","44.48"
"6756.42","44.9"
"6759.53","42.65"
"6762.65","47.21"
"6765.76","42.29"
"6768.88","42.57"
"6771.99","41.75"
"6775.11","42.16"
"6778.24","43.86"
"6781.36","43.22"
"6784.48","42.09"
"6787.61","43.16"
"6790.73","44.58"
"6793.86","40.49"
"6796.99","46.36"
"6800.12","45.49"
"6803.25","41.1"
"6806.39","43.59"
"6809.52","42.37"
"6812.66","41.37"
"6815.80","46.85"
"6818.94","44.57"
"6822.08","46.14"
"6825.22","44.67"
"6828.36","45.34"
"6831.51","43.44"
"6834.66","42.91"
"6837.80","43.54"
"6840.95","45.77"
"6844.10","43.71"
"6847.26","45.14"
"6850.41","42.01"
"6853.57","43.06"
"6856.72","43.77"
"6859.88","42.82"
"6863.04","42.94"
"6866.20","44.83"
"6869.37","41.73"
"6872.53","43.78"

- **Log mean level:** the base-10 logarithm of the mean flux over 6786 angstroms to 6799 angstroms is 1.64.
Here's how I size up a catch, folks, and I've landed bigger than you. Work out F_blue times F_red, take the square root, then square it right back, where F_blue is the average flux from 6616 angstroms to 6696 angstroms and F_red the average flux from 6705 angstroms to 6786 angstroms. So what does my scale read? 1900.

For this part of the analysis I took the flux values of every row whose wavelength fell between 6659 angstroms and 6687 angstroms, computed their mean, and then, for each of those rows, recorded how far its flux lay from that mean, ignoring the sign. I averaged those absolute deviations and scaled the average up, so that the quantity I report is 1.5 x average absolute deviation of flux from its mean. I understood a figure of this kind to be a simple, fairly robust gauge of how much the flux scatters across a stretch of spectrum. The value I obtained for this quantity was 4.1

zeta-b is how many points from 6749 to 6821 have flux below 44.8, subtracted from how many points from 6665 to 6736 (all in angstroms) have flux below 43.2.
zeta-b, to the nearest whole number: -6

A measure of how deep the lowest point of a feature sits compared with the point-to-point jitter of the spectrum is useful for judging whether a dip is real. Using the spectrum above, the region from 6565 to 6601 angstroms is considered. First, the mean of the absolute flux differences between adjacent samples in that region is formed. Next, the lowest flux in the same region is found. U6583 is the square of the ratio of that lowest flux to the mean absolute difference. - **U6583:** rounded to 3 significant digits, 153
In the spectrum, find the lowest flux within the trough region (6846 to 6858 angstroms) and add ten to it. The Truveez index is 52.0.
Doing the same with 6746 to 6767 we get 52.3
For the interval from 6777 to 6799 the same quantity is 50.5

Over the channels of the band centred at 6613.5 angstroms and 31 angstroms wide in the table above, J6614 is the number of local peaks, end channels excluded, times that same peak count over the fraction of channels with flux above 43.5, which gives 12.9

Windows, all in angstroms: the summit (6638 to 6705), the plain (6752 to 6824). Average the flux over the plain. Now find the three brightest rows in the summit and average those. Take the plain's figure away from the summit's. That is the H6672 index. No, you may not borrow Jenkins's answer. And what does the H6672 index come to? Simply 4.3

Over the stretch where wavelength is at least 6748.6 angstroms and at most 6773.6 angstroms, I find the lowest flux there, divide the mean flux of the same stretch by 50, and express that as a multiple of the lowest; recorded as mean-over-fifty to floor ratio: 0.0209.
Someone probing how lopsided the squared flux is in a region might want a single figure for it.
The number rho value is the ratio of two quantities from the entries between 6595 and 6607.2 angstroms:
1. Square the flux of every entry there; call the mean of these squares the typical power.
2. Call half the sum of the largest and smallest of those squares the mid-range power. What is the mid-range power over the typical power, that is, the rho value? 1.01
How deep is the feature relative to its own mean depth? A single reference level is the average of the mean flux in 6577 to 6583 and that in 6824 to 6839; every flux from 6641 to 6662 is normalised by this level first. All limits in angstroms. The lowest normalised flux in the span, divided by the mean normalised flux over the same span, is 0.919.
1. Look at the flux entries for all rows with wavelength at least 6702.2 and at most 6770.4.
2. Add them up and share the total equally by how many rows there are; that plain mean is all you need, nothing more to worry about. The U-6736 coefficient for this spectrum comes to 43.4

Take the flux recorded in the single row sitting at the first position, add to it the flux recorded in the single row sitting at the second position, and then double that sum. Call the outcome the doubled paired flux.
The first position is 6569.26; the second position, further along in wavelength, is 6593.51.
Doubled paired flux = 187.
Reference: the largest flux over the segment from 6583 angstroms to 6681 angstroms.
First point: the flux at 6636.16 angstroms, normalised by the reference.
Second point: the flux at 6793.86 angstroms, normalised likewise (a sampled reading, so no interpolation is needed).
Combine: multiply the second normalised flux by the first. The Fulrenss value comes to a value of 0.789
